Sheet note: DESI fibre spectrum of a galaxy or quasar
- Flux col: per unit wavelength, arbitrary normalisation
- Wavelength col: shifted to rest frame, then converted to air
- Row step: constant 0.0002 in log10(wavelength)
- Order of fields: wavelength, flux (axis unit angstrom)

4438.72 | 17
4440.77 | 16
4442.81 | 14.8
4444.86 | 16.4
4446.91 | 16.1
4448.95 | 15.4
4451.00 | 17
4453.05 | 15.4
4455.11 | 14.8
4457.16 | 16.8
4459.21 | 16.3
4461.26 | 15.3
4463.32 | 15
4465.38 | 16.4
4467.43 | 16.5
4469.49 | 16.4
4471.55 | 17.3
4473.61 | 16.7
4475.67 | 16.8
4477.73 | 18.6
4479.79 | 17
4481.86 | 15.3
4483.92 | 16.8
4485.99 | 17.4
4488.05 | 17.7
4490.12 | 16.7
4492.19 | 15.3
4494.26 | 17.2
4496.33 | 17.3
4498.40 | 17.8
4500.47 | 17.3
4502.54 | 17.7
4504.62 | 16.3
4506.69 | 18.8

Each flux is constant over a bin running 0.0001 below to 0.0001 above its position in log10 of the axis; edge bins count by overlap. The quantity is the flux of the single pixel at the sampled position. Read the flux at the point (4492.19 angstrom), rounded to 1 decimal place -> 15.3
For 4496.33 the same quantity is 17.3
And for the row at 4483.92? 16.8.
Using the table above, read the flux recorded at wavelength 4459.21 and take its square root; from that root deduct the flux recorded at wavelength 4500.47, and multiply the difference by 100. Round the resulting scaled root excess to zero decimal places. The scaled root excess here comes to -1326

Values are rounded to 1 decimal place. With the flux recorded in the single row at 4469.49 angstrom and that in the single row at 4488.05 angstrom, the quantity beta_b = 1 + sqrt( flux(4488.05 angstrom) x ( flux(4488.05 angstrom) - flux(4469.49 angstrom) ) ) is 5.8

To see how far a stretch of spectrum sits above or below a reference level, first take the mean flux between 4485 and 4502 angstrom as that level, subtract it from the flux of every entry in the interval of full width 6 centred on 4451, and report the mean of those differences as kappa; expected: -1.2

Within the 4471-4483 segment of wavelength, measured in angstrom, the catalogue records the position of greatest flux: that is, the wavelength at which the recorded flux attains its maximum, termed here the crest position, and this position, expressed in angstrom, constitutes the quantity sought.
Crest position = 4477.73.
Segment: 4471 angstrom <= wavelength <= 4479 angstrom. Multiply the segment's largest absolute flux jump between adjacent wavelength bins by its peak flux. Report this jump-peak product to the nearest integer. 33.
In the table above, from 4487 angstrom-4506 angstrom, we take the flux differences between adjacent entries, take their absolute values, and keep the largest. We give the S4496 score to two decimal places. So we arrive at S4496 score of 1.90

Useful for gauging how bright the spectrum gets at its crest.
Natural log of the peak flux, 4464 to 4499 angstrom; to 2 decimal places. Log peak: 2.92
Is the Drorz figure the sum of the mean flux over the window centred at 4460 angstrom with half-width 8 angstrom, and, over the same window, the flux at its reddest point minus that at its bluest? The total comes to 16.9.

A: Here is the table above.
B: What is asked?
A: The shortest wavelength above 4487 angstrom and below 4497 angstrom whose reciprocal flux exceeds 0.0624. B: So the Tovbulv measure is 4492.19 angstrom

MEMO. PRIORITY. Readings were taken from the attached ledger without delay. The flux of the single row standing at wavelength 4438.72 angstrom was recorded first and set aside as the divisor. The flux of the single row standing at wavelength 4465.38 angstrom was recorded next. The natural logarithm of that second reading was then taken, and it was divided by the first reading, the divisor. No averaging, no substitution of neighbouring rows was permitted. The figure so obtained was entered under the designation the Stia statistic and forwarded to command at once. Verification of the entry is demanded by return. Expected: 0.165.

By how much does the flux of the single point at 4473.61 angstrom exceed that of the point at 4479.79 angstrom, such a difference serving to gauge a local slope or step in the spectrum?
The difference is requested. -0.3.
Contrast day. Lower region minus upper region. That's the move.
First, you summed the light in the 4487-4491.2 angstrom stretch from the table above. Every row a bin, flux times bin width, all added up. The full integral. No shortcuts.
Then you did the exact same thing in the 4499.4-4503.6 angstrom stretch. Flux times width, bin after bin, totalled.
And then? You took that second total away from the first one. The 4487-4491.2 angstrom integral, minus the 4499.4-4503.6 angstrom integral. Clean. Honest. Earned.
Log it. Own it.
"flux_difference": -1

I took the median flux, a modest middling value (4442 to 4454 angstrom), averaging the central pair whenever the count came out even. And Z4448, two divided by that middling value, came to 0.127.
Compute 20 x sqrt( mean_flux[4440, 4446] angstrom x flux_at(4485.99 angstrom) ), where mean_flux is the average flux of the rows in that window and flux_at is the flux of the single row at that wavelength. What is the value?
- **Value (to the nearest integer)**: 331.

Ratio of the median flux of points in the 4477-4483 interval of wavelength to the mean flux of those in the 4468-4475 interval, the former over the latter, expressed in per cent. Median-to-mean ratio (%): 101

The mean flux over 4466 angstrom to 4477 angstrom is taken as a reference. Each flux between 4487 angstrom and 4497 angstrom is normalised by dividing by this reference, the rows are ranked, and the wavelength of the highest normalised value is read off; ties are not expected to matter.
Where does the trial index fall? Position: 4488.05 angstrom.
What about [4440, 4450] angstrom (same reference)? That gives 4444.86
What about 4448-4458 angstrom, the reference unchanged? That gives 4451.00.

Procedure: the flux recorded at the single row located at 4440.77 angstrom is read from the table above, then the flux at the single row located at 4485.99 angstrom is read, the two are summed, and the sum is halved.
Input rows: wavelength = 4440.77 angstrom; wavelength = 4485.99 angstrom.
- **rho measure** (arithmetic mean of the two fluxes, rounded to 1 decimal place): 16.7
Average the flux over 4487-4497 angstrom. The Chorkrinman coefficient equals 16.8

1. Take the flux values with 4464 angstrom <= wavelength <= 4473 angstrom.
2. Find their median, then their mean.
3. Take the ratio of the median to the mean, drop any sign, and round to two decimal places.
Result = 0.99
